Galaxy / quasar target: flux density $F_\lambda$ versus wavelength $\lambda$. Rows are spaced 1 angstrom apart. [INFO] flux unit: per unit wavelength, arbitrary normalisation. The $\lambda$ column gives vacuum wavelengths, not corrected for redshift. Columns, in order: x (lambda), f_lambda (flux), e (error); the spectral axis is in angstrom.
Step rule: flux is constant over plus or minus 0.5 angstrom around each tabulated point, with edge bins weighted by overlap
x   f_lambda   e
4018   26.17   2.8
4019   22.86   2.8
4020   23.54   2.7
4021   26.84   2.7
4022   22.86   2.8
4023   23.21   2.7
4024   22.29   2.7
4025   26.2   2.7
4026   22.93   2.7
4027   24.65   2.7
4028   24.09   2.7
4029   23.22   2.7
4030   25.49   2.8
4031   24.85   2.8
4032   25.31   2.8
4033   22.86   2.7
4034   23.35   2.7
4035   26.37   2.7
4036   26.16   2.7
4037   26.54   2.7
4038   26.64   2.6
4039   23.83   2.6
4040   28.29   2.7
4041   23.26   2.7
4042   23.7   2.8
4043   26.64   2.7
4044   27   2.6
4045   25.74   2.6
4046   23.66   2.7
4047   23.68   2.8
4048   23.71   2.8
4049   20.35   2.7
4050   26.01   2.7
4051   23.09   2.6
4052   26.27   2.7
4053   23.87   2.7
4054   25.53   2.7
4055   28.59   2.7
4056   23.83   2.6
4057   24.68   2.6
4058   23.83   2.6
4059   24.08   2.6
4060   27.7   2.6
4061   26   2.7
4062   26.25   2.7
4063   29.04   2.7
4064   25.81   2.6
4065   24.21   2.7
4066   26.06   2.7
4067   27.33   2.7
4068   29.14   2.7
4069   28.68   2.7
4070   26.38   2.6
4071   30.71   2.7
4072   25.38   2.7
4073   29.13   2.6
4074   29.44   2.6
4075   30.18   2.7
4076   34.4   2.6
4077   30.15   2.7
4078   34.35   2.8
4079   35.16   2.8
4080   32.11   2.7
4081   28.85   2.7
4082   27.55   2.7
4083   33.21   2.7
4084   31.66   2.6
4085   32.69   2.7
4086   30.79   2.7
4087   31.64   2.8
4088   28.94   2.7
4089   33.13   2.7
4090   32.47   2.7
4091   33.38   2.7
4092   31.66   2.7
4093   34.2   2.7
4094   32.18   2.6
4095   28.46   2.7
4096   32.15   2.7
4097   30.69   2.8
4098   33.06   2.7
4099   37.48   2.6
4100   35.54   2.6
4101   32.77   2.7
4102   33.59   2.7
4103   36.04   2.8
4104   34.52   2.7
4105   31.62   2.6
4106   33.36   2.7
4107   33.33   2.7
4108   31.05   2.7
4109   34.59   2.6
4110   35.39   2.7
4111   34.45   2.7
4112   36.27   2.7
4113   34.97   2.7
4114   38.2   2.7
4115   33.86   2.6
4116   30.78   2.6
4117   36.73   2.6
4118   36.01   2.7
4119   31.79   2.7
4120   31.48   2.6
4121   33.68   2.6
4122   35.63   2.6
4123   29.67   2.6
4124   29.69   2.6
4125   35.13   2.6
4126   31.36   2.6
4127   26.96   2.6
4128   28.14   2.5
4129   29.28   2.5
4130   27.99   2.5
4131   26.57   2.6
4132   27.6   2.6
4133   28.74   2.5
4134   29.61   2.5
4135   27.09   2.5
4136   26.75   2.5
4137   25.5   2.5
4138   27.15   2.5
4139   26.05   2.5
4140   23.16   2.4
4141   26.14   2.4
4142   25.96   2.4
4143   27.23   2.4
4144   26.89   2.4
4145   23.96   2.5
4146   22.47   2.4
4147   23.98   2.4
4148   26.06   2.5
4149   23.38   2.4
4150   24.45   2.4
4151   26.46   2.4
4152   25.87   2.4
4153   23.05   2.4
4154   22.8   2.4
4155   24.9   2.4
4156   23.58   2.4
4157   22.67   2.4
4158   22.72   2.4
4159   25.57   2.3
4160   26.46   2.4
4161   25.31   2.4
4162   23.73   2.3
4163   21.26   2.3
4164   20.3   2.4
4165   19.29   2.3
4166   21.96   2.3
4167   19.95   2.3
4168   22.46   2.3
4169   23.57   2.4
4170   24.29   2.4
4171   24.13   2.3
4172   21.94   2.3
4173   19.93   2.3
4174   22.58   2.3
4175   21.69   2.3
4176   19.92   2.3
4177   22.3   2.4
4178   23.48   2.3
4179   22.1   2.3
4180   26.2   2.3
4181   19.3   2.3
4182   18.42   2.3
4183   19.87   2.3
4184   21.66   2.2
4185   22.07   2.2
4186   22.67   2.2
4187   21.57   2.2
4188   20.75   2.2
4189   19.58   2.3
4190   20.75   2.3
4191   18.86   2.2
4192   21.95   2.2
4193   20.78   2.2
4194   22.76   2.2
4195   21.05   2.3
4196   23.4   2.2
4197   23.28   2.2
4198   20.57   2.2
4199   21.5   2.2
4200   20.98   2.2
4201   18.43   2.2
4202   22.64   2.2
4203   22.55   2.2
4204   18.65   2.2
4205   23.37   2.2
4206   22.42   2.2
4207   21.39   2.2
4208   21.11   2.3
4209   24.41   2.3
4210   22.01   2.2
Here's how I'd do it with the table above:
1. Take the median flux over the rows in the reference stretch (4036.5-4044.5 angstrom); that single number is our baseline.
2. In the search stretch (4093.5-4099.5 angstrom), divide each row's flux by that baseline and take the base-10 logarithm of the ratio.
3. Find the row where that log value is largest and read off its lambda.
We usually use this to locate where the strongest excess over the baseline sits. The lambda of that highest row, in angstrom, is 4099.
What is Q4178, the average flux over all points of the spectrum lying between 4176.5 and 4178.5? 22.9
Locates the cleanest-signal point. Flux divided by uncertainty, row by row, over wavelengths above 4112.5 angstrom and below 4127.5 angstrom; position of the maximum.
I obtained 4114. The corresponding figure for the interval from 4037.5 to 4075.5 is 4071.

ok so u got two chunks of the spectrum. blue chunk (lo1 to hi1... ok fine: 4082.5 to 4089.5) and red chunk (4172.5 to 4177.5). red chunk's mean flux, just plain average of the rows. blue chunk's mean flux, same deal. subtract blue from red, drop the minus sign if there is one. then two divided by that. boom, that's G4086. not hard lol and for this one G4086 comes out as 0.19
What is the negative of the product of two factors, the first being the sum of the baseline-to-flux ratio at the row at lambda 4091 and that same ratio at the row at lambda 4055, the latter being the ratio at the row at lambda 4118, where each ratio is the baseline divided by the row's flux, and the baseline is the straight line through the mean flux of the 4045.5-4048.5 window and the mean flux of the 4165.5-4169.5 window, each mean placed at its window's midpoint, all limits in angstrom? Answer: -0.95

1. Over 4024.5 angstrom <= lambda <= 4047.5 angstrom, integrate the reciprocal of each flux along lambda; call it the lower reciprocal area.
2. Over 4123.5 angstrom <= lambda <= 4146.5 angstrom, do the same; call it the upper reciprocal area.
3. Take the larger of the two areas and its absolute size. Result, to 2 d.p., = 0.92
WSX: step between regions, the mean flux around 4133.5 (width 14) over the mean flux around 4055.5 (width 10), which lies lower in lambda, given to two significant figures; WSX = 1.1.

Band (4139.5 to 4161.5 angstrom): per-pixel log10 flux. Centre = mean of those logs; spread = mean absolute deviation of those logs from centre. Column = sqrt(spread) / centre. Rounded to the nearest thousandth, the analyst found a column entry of 0.113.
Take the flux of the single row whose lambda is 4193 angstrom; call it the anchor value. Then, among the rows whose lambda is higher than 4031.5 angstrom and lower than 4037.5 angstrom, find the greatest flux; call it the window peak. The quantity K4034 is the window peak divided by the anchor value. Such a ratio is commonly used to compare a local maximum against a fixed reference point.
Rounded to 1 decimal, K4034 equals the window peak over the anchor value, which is 1.3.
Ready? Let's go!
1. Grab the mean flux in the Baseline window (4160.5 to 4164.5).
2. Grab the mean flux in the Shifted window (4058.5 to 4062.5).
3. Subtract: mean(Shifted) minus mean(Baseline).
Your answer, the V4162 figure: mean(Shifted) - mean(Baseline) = 3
